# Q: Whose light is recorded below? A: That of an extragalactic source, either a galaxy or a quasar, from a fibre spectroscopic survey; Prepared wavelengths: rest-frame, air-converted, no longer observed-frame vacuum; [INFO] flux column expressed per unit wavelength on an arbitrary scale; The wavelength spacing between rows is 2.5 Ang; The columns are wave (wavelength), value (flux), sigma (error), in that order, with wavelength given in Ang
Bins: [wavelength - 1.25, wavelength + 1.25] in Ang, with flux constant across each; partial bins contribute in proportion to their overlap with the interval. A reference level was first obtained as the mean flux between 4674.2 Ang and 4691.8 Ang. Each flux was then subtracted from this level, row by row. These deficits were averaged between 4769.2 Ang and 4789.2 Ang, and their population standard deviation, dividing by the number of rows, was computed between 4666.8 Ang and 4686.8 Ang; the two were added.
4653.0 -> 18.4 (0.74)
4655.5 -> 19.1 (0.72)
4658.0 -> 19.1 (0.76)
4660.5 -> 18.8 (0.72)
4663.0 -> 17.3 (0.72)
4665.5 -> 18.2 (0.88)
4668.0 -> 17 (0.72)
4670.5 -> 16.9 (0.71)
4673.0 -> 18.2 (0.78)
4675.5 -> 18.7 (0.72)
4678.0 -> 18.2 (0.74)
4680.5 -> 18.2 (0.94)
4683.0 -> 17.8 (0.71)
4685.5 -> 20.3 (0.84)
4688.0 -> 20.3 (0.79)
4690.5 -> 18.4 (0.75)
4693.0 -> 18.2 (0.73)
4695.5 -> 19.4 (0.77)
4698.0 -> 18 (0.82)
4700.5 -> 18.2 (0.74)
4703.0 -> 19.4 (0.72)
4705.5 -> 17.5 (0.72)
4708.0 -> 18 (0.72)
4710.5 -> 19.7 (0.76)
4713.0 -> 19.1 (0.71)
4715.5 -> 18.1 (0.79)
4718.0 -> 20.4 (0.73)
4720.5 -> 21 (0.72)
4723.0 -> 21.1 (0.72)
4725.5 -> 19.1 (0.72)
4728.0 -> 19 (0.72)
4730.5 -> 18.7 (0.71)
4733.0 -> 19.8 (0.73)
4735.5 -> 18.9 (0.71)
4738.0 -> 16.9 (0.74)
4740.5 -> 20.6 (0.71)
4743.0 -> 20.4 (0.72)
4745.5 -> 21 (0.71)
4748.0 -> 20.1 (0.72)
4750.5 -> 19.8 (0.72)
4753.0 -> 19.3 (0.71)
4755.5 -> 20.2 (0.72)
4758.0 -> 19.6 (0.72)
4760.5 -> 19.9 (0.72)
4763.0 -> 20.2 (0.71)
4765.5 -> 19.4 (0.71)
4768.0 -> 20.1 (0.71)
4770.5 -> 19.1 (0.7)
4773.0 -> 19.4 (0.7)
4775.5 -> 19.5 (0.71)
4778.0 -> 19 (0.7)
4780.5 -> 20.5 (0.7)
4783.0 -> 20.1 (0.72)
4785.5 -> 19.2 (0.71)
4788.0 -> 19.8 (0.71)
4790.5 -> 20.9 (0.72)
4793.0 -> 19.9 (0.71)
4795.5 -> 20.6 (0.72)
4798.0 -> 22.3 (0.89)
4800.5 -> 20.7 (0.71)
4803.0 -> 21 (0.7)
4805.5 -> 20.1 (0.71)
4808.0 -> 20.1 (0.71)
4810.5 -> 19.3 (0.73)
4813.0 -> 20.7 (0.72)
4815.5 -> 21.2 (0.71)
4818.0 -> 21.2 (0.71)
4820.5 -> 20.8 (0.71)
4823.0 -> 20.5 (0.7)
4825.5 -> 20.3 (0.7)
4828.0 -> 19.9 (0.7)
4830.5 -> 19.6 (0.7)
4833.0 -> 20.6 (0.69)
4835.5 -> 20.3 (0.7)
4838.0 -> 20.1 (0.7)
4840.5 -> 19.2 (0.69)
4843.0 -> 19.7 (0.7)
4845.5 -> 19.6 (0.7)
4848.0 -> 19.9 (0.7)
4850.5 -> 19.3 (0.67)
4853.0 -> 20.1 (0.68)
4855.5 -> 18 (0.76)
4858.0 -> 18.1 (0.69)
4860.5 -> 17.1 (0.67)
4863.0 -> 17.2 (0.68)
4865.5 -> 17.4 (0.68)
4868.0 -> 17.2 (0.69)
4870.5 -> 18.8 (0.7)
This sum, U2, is 0.26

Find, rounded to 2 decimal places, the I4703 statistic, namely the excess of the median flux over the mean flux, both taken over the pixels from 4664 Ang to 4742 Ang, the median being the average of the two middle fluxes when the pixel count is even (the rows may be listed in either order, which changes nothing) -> -0.12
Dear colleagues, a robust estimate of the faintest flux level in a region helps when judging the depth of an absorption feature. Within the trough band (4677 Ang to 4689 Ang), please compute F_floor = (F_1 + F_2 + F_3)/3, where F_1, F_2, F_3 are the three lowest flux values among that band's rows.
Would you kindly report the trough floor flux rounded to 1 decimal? 18.1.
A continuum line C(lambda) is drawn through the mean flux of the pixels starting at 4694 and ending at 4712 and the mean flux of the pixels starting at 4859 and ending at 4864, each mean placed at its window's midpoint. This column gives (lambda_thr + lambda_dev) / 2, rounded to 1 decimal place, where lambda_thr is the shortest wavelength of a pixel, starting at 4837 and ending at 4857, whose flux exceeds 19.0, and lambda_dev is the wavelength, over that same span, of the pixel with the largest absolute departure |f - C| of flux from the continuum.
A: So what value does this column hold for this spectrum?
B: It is 4845.5 Ang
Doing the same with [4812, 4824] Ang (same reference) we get 4815.5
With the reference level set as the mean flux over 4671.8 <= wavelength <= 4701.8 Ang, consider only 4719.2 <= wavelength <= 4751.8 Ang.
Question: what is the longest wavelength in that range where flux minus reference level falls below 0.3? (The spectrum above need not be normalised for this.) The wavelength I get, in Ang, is 4738.0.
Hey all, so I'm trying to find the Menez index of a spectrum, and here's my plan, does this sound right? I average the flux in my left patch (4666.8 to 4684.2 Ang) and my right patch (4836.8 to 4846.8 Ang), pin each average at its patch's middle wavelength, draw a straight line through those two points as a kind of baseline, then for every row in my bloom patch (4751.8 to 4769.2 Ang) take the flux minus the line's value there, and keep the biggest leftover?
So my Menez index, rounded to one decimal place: 1.5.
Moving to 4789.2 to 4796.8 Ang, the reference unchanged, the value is 1.8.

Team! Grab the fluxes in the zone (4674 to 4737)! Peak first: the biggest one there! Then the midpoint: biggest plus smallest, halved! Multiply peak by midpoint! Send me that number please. 407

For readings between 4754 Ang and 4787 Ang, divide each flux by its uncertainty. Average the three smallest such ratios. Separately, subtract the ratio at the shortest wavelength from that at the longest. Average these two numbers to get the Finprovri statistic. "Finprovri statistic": 13.1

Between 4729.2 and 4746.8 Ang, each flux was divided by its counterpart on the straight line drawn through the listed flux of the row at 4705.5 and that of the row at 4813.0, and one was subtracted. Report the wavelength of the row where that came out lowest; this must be 4738.0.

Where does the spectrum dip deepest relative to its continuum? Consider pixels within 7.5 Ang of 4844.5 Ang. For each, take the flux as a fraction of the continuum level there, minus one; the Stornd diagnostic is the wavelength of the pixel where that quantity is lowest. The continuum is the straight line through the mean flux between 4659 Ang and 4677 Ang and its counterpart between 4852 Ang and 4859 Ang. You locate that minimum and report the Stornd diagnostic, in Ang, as 4840.5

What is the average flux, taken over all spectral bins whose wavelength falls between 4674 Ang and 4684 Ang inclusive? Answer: 18.2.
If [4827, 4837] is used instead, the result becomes 20.1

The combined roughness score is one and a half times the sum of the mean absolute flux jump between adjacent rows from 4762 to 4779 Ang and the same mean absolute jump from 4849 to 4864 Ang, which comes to 2.1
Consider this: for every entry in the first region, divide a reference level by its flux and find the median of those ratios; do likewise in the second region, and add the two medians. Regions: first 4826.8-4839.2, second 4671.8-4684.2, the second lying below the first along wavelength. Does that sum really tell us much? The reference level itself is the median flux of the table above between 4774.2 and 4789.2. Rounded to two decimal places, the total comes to 2.06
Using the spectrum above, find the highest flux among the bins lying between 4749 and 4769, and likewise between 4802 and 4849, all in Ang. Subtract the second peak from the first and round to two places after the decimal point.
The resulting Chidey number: -1.00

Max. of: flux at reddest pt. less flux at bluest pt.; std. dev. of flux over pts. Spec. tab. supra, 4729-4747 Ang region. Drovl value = 2.30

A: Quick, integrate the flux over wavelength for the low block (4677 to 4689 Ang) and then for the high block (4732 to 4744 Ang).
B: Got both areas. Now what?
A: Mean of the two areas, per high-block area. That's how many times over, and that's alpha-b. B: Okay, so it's 0.99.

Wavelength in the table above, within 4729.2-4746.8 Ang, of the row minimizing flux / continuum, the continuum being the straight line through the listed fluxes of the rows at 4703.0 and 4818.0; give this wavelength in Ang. 4738.0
